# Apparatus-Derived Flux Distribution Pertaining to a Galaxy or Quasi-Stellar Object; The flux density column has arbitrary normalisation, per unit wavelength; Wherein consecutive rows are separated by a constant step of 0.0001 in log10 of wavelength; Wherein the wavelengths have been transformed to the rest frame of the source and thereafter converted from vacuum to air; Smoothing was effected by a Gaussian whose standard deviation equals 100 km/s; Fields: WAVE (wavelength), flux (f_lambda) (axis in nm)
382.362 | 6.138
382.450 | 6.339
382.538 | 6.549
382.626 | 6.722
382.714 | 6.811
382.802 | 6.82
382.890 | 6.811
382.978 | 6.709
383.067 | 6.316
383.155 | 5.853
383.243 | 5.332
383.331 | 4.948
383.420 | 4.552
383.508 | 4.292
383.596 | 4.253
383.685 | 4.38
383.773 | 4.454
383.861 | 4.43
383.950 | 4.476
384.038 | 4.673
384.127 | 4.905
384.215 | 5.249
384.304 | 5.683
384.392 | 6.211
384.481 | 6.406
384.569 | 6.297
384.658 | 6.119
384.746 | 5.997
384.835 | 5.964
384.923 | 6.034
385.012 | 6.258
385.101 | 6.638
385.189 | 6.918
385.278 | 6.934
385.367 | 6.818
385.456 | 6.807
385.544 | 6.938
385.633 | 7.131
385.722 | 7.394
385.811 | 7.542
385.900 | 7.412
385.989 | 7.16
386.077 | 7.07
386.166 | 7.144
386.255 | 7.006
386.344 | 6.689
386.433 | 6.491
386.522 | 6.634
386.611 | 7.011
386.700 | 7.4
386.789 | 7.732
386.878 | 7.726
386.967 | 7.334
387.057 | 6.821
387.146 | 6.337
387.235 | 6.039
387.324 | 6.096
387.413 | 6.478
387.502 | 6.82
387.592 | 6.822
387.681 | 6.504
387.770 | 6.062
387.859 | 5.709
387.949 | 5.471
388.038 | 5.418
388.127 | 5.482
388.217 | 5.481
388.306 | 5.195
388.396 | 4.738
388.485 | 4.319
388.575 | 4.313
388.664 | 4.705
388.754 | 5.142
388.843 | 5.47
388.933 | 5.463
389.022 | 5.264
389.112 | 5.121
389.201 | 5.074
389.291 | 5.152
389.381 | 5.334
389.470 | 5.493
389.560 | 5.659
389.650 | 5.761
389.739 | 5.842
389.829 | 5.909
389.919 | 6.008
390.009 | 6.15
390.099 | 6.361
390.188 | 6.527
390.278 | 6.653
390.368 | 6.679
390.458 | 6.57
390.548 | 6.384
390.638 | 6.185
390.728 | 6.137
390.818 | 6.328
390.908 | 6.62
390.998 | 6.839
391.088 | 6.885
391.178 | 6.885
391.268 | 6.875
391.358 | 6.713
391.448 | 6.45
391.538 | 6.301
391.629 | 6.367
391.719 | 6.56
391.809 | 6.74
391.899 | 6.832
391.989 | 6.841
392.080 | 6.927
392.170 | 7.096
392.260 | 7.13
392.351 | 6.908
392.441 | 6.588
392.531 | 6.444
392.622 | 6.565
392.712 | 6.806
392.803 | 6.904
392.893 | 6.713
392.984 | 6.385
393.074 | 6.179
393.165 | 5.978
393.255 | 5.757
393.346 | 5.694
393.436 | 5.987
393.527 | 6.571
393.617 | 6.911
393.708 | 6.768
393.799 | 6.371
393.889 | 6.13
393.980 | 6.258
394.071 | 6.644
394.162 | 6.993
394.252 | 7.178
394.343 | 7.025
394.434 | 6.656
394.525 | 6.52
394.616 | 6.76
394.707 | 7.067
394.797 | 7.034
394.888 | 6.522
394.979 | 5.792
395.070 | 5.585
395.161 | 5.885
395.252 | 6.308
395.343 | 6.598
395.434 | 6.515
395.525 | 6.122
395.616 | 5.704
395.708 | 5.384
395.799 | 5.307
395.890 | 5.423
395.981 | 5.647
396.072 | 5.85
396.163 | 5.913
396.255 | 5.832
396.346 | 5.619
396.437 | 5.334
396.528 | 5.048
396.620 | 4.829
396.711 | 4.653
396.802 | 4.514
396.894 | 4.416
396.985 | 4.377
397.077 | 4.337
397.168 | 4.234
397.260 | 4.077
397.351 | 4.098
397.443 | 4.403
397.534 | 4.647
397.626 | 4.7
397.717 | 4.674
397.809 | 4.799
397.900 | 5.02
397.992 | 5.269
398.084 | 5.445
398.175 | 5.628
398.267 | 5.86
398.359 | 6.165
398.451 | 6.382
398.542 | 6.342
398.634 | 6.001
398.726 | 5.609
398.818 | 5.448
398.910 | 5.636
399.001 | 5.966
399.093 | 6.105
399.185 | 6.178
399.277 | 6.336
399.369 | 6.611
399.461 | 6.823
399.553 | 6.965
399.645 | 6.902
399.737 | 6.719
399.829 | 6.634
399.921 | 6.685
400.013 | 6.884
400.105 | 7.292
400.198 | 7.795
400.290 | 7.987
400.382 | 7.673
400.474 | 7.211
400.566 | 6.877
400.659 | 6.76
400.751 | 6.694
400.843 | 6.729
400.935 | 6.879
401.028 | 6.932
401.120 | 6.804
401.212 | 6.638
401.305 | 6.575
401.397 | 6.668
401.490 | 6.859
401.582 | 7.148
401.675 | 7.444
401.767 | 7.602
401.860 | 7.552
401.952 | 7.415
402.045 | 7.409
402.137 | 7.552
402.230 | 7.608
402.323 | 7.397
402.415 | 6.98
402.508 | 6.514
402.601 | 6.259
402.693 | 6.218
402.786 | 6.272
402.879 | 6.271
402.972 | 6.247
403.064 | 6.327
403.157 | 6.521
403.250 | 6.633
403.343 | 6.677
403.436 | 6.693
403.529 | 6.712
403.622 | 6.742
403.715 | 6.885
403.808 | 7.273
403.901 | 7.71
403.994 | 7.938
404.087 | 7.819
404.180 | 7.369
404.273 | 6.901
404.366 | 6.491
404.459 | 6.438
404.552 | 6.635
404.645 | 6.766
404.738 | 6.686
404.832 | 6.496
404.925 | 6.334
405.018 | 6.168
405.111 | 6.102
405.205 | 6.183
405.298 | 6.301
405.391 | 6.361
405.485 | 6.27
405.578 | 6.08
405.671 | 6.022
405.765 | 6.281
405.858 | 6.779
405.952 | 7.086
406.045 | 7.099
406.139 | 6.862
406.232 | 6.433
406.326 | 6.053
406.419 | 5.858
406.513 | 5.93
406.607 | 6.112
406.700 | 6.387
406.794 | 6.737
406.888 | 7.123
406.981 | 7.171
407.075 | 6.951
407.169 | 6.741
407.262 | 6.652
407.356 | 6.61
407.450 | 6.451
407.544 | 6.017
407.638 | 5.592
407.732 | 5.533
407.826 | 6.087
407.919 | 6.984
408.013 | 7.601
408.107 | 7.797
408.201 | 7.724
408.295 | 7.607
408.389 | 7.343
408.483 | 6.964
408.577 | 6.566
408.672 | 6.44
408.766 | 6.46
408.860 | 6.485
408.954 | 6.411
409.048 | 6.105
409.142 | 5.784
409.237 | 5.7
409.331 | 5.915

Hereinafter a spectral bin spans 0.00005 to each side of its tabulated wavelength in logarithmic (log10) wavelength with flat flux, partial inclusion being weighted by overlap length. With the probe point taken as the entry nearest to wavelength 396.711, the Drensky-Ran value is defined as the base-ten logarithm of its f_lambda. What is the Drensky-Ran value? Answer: 0.67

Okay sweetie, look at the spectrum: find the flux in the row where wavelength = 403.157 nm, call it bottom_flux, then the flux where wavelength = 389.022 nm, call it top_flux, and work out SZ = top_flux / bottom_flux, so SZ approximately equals 0.81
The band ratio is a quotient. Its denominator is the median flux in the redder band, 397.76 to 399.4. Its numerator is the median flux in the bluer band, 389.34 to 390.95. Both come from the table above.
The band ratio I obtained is 1.04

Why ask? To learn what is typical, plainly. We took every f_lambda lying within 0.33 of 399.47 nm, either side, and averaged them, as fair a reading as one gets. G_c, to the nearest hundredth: 6.65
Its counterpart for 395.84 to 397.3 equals 5.01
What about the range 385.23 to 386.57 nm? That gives 7.01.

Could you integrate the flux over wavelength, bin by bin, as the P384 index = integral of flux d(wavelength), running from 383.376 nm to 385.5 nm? 11.9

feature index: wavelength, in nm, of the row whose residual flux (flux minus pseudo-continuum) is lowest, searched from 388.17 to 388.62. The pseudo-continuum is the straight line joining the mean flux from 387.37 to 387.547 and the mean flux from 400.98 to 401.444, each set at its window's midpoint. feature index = 388.575 nm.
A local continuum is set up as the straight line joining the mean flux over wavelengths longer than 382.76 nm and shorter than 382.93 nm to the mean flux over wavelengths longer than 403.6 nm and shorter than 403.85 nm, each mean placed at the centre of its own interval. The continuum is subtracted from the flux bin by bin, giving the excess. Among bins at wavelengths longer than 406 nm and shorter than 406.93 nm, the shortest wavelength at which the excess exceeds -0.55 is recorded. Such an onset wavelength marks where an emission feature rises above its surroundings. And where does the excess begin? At 406.045 nm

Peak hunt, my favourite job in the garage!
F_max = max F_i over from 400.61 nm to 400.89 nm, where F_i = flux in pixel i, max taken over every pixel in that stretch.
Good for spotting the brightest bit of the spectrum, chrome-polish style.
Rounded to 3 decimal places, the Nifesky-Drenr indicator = 6.760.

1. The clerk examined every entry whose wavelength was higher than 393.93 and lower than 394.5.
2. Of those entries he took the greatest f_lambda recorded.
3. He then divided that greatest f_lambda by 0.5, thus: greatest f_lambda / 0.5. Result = 14.4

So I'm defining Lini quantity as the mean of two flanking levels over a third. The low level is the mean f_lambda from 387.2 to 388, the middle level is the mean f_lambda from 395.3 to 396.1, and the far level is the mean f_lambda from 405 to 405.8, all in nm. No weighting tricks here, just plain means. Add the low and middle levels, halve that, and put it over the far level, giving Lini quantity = 0.97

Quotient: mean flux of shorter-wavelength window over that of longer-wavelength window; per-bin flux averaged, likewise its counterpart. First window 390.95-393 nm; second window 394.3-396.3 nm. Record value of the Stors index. 1.09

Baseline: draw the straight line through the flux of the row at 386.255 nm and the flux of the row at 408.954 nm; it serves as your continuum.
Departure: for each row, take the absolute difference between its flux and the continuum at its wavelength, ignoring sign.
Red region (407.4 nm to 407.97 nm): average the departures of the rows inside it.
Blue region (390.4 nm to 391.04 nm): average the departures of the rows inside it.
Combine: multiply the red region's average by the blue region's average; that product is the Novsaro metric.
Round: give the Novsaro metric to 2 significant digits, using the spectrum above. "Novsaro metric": 0.23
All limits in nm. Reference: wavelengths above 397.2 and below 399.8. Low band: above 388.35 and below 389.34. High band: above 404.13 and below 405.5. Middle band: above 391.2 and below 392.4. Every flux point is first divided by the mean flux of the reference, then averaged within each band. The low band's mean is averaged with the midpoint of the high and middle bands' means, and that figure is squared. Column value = 1.05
